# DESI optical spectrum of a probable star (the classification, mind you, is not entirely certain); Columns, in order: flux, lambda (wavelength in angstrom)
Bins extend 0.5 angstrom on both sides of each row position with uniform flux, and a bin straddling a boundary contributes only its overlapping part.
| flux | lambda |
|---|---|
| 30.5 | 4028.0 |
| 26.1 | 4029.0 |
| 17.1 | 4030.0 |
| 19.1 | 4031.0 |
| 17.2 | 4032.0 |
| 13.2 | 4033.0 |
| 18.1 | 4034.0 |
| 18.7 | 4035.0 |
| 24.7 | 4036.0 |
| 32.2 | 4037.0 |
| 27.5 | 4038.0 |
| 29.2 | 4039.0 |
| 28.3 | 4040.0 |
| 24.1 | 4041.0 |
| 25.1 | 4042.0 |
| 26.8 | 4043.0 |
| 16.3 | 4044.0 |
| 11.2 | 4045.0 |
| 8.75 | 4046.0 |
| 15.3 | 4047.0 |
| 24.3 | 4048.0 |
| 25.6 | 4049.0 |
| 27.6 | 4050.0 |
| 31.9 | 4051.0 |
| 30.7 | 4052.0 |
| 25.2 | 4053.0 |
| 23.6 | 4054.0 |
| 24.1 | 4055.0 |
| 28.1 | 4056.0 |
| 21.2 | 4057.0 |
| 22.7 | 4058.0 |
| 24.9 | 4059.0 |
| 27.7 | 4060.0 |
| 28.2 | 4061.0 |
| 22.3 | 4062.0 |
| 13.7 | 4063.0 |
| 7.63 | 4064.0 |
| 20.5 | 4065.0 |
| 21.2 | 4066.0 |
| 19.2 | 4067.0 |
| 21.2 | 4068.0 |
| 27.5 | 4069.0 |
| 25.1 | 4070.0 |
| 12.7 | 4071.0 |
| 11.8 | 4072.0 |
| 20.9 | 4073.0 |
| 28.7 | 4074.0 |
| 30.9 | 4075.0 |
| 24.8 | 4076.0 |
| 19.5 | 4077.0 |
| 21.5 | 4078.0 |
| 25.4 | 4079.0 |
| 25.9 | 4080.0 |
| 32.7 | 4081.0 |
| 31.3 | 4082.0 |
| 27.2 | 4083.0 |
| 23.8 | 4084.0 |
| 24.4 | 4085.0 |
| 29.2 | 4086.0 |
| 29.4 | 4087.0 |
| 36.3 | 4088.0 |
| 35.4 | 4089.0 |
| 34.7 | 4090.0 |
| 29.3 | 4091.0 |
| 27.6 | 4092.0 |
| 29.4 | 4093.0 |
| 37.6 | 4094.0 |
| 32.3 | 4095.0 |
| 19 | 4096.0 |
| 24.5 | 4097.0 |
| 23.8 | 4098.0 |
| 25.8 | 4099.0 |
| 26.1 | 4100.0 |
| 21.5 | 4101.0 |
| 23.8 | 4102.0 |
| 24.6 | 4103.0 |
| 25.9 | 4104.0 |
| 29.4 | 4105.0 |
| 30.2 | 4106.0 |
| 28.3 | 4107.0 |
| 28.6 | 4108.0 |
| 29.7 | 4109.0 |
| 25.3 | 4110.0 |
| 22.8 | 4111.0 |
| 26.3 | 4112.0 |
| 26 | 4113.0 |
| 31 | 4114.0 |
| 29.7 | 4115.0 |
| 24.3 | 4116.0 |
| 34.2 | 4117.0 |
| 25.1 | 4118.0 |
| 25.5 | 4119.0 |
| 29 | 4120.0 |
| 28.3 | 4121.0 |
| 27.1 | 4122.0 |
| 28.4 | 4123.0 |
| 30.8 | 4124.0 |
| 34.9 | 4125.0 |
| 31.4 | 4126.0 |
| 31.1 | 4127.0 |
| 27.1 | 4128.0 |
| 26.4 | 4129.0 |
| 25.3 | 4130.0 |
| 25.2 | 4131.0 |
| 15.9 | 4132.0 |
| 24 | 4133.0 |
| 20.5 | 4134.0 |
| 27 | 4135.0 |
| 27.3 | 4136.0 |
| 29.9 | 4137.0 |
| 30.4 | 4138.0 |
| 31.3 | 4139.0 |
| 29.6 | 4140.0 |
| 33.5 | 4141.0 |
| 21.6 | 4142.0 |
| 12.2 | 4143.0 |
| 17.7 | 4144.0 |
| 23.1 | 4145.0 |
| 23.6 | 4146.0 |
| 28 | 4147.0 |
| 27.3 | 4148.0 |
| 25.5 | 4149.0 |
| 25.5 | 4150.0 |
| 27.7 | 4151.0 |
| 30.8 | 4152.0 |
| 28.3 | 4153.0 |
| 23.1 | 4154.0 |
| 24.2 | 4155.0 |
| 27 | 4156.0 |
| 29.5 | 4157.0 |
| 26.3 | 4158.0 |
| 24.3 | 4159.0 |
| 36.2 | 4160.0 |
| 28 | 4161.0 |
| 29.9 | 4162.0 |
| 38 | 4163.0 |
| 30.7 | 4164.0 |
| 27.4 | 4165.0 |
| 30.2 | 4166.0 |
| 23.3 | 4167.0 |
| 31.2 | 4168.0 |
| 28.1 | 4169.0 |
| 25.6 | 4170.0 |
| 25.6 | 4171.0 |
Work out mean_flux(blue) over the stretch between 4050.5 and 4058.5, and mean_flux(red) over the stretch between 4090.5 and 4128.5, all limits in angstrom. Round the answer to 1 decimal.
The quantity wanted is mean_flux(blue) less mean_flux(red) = -1.8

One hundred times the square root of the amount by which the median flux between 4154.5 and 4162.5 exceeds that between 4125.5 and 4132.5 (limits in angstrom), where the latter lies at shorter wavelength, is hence 105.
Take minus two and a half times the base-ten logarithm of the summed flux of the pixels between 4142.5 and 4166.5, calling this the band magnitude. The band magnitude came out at -7.02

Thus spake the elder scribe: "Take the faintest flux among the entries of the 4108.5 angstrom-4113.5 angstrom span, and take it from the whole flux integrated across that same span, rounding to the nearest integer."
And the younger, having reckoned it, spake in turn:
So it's 107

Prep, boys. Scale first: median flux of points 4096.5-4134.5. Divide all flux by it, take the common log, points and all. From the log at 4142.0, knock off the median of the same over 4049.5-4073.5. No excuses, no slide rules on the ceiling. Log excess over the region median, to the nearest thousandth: -0.030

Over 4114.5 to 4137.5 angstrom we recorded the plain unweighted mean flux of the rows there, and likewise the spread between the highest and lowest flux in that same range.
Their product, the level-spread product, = 519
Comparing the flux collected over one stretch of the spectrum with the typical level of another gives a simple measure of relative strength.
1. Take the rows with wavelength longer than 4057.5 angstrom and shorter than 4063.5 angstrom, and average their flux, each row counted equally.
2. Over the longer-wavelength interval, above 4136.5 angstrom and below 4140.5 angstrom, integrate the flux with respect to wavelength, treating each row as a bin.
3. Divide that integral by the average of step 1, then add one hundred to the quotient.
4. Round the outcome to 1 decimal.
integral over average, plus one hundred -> 105.2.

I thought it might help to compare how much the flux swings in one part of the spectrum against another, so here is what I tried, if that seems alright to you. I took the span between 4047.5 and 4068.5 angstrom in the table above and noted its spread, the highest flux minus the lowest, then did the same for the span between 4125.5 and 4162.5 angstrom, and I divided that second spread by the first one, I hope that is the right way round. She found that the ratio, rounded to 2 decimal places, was 0.99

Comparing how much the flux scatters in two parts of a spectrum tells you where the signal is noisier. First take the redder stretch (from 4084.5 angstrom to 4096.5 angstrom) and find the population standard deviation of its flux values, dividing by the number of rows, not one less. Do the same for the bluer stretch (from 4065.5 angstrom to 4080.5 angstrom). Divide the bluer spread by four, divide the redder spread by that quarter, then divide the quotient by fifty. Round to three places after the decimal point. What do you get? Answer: 0.079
